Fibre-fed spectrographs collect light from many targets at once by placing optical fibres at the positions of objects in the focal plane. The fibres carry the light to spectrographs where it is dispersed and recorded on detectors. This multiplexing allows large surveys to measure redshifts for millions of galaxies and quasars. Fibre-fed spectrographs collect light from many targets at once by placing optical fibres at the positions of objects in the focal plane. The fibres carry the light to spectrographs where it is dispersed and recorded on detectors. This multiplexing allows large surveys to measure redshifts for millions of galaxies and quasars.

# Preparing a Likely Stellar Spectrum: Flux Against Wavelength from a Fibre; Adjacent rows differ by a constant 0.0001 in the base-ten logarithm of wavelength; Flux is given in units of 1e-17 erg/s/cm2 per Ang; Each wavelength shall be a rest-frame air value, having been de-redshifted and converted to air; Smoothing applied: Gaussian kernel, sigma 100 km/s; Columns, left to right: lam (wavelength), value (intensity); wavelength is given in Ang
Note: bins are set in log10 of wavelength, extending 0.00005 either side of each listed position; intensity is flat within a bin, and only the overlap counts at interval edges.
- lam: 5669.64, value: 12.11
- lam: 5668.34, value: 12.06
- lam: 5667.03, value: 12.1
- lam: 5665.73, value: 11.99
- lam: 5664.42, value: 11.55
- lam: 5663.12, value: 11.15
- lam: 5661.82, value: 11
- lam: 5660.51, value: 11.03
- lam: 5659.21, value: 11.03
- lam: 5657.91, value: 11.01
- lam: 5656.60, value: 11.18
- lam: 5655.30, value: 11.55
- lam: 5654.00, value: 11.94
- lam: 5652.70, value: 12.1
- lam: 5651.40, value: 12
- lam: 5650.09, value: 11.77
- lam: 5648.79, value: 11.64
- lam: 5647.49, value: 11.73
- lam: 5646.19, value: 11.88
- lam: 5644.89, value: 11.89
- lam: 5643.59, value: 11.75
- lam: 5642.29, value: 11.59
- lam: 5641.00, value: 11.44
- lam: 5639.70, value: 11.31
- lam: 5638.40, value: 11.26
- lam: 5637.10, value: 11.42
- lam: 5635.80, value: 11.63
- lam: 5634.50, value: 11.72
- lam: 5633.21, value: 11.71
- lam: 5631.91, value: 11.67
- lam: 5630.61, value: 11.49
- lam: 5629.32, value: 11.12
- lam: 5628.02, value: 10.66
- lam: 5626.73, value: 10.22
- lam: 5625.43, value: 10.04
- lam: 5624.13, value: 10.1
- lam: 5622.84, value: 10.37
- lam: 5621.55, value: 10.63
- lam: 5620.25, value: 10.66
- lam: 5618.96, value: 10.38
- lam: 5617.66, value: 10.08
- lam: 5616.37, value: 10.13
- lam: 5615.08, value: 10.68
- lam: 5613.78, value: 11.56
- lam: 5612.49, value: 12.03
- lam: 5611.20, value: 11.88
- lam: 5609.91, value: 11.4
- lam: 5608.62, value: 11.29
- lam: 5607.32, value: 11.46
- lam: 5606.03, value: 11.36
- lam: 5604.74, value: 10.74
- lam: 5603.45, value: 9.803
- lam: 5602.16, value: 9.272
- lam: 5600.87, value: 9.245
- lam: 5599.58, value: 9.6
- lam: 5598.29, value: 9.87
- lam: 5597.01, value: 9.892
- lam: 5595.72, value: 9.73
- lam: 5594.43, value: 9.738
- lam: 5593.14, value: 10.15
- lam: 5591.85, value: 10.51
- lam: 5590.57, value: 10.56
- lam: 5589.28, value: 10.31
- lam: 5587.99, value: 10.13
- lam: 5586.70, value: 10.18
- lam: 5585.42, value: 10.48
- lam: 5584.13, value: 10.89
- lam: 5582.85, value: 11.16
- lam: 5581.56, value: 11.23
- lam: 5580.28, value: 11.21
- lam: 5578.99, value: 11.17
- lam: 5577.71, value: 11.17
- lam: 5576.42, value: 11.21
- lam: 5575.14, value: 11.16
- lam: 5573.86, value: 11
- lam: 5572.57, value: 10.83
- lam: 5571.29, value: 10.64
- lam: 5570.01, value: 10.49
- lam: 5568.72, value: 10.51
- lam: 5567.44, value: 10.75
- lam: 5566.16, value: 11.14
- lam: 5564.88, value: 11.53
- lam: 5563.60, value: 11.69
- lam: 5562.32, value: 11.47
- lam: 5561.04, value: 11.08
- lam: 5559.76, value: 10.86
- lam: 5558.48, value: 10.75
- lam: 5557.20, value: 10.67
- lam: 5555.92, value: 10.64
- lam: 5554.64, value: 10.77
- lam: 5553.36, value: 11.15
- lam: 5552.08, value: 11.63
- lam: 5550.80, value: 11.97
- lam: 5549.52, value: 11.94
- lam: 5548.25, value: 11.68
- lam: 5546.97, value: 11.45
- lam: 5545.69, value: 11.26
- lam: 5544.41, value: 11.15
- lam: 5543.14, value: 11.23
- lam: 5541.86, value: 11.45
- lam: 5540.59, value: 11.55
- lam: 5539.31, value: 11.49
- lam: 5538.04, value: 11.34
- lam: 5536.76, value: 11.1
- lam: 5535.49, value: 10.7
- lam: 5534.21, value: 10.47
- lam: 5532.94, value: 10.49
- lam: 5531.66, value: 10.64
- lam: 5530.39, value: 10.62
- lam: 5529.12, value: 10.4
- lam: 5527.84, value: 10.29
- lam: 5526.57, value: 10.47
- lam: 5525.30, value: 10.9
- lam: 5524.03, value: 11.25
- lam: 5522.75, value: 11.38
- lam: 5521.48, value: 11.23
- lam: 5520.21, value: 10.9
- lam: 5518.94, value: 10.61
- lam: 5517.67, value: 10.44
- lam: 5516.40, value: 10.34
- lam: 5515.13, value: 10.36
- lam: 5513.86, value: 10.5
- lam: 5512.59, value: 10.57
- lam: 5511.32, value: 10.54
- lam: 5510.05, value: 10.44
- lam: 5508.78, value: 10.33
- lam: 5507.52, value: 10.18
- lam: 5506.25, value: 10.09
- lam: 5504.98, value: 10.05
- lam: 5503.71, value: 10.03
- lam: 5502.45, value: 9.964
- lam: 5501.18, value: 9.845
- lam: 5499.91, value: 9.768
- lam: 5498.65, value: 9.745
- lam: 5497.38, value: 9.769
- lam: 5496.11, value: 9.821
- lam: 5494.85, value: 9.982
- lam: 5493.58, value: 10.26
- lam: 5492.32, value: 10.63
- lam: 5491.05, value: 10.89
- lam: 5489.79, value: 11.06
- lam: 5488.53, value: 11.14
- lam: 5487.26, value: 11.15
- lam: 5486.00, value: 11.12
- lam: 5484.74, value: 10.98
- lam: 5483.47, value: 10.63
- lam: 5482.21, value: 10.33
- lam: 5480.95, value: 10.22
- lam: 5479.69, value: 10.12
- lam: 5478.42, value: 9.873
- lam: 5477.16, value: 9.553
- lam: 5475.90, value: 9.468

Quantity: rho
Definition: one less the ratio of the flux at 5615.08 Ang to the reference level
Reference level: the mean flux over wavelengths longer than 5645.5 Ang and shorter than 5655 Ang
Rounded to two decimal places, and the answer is 0.10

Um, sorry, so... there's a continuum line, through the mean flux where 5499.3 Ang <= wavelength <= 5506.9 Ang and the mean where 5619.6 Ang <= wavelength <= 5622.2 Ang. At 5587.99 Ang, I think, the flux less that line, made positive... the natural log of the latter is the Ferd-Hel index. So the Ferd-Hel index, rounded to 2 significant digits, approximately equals -1.1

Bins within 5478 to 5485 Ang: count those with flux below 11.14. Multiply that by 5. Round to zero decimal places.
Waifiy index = 30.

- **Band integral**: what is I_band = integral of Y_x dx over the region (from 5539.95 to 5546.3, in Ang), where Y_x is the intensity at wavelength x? 72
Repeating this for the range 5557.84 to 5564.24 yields 72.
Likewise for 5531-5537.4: 68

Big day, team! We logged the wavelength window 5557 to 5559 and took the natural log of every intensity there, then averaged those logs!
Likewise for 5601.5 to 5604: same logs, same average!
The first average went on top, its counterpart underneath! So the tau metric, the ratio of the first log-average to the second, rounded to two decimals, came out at 1.05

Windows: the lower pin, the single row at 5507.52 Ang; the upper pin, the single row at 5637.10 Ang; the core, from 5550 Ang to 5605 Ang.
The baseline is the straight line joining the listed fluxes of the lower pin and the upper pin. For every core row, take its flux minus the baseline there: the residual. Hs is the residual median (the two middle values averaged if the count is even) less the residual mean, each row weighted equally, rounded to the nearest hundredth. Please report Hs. 0.17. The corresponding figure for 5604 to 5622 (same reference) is 0.06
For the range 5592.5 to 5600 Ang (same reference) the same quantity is -0.03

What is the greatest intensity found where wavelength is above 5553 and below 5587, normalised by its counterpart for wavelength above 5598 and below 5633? 0.972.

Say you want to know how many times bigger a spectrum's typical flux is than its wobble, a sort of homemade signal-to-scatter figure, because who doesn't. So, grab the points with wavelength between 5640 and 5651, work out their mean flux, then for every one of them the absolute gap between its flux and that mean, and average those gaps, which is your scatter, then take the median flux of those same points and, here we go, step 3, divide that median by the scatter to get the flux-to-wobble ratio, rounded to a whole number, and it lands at 101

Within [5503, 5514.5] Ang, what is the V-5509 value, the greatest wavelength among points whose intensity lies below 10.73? 5513.86 Ang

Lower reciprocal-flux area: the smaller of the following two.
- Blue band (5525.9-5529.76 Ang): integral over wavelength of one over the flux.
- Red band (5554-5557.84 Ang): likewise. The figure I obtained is 0.359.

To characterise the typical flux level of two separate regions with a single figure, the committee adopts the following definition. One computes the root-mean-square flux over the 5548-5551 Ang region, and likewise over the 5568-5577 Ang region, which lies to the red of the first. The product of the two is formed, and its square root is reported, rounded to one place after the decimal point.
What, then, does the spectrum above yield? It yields 11.3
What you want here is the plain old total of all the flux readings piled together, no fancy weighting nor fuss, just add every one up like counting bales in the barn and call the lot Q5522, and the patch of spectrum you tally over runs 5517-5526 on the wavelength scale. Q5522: 77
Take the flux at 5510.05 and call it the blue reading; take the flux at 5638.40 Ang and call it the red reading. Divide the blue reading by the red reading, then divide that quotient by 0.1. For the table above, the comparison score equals 9.3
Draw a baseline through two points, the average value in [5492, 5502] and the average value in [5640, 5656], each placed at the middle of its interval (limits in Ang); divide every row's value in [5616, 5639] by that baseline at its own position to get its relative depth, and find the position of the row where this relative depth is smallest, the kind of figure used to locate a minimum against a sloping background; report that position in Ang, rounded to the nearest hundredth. 5625.43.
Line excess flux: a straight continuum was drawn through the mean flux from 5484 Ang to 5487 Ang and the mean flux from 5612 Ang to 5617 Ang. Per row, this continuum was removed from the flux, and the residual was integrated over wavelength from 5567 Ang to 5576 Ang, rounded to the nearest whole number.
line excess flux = -3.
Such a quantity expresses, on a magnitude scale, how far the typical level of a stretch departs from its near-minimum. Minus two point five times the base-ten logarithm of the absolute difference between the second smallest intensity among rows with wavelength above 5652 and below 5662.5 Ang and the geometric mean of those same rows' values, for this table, 1.2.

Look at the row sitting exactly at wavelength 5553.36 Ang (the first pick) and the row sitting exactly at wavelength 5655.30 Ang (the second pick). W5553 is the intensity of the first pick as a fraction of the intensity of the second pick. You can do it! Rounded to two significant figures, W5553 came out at 0.97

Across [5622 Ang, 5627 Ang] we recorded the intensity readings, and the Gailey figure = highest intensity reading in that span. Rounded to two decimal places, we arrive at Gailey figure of 10.37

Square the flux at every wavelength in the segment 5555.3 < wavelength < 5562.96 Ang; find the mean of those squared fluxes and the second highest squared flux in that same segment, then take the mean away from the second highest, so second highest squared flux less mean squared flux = 3.6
